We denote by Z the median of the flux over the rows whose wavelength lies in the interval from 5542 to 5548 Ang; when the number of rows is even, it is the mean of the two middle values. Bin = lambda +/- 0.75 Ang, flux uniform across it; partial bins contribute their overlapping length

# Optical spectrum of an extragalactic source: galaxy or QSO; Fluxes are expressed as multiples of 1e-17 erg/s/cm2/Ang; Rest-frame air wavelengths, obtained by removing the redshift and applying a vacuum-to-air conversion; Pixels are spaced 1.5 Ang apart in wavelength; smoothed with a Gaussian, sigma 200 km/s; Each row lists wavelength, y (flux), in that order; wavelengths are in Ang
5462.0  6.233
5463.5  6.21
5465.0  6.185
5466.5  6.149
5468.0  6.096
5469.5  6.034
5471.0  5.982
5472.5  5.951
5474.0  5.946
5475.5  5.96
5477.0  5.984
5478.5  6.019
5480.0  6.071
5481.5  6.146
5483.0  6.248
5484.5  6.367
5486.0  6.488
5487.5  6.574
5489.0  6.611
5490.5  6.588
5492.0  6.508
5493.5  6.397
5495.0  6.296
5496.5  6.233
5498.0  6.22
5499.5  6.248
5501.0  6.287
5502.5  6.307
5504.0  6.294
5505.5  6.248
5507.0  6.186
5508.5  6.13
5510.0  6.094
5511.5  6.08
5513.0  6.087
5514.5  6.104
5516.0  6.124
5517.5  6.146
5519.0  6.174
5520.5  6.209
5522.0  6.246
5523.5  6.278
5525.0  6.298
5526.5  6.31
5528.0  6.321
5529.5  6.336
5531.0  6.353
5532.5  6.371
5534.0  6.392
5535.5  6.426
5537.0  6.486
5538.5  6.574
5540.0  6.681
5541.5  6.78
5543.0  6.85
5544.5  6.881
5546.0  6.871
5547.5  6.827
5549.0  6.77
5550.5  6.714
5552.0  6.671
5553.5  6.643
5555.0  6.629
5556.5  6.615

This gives 6.86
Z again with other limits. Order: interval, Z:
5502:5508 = 6.27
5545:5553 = 6.77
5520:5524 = 6.25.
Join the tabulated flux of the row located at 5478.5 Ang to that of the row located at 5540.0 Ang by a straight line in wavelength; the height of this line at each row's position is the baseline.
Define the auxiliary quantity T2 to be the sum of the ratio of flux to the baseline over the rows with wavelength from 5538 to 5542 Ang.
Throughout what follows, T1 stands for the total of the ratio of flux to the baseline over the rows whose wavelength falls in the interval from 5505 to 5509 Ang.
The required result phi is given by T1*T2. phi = 8.80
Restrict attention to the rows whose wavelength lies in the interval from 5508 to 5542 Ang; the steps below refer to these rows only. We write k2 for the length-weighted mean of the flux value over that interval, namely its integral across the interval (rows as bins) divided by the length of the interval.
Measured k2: 6.30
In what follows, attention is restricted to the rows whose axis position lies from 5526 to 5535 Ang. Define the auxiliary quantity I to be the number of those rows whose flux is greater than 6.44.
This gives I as 0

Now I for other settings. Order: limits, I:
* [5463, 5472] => 0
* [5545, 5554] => 6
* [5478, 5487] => 1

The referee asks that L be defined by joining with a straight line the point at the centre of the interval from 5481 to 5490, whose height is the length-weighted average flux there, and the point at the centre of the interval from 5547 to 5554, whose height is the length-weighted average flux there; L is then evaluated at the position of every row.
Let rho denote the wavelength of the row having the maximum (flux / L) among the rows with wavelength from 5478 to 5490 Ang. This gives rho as 5489.0 Ang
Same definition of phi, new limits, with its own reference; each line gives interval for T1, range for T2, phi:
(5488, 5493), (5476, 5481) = 9.63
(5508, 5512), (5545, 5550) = 8.71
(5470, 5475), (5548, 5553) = 8.91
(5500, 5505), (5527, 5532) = 8.71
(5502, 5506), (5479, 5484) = 9.14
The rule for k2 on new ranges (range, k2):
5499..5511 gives 6.22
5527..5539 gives 6.40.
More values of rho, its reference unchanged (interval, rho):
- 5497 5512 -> 5502.5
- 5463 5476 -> 5463.5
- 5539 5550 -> 5544.5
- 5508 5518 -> 5508.5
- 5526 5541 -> 5540.0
